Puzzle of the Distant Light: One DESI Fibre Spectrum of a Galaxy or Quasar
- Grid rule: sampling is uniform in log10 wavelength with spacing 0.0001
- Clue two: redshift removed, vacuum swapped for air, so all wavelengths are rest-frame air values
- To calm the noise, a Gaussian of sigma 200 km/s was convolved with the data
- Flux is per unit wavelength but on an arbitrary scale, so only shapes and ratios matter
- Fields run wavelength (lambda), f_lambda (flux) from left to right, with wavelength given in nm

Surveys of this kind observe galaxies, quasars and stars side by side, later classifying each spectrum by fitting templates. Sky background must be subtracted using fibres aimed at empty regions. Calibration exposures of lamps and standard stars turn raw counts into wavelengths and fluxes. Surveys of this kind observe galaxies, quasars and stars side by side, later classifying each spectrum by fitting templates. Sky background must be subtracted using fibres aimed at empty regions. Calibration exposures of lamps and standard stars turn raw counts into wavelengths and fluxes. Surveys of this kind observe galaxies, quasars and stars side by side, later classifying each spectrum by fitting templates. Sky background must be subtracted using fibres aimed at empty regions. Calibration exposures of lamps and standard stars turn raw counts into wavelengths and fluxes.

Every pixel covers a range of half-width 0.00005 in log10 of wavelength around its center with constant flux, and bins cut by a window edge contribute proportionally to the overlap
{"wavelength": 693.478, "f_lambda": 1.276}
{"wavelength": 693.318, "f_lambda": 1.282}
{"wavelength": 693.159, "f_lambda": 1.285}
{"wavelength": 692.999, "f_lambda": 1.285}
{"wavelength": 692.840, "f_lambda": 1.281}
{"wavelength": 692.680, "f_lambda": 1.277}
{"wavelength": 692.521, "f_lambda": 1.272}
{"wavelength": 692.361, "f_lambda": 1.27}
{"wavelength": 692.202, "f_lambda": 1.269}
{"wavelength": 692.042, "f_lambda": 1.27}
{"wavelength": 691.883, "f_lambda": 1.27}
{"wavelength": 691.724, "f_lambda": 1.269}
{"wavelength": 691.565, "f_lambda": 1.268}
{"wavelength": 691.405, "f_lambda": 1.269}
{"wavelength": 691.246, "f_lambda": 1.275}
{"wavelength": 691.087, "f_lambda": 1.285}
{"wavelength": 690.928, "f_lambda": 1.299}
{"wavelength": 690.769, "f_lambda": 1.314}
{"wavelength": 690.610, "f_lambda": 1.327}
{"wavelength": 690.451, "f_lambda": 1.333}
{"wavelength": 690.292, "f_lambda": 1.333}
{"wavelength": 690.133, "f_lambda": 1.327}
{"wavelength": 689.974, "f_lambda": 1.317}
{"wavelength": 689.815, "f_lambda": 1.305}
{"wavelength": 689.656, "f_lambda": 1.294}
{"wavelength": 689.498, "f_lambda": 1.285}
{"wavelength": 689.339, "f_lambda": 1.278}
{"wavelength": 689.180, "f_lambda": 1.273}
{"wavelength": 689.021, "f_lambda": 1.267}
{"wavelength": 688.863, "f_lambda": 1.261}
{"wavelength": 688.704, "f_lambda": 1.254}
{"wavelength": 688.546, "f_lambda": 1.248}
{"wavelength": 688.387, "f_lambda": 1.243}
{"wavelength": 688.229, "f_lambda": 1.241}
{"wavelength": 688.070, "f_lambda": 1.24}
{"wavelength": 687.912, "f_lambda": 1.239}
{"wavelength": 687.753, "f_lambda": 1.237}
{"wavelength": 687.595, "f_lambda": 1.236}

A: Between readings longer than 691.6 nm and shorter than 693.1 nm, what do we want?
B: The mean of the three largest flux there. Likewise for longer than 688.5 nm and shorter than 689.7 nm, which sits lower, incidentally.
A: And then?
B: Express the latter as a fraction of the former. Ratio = 1.00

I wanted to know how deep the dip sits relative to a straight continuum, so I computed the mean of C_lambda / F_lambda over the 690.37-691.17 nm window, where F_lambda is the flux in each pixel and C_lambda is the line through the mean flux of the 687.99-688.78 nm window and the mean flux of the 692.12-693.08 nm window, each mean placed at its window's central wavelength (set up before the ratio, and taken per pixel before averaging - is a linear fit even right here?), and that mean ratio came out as 0.963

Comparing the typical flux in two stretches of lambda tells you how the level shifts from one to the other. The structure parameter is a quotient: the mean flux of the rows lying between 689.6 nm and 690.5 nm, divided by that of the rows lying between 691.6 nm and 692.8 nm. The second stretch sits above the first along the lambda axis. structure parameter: 1.04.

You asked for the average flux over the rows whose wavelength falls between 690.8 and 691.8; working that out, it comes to 1.28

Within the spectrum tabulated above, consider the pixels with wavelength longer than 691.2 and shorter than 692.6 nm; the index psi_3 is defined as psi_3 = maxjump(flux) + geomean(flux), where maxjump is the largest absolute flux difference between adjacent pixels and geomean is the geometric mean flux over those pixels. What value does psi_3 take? 1.28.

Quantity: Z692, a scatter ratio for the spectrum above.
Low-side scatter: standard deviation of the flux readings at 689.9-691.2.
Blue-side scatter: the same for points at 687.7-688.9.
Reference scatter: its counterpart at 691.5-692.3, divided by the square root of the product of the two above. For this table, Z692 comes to 0.07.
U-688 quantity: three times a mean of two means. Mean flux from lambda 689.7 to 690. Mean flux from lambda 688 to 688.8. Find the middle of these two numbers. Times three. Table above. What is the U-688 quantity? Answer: 3.83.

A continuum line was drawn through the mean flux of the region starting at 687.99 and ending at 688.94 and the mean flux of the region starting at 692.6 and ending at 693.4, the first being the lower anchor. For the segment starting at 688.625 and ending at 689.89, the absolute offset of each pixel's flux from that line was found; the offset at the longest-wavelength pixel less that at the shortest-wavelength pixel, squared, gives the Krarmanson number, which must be 0.0018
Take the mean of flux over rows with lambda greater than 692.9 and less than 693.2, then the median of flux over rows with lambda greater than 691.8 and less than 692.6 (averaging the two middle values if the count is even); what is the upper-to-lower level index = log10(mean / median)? 0.005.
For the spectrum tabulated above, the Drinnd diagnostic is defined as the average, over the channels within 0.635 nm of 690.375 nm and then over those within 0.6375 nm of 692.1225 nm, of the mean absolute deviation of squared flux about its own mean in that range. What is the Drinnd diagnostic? 0.0165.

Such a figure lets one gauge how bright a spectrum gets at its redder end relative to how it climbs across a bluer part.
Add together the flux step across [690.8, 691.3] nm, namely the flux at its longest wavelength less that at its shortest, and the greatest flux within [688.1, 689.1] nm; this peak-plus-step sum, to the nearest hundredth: 1.24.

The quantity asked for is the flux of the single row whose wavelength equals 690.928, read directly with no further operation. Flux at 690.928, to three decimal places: 1.299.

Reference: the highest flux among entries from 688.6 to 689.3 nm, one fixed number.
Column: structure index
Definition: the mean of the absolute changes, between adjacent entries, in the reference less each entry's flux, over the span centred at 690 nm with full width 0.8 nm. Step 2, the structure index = 0.010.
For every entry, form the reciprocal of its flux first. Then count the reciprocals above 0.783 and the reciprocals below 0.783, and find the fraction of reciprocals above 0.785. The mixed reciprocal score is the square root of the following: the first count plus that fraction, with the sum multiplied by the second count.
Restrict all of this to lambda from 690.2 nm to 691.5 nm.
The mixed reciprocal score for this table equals 3.571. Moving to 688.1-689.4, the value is 2.806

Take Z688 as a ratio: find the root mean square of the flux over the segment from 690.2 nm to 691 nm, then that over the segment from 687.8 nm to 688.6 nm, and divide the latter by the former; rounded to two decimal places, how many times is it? 0.94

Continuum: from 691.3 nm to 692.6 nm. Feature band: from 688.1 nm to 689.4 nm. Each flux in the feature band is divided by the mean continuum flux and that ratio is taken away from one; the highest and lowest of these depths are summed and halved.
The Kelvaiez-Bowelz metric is 0.008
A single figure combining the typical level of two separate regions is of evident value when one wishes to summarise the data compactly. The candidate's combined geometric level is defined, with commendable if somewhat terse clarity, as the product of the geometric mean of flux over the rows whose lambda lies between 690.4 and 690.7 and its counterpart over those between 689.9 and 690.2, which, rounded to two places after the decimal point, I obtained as 1.76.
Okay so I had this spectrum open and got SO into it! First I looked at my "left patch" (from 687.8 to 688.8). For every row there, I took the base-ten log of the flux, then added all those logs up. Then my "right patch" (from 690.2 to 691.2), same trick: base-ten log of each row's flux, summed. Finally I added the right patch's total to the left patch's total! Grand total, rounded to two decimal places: 1.28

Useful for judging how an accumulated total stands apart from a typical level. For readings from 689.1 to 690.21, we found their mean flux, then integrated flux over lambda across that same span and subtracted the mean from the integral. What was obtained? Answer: 0.14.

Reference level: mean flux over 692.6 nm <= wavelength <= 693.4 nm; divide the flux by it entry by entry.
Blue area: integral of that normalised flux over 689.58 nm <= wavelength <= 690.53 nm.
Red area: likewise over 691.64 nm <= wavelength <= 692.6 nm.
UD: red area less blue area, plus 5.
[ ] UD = 4.97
